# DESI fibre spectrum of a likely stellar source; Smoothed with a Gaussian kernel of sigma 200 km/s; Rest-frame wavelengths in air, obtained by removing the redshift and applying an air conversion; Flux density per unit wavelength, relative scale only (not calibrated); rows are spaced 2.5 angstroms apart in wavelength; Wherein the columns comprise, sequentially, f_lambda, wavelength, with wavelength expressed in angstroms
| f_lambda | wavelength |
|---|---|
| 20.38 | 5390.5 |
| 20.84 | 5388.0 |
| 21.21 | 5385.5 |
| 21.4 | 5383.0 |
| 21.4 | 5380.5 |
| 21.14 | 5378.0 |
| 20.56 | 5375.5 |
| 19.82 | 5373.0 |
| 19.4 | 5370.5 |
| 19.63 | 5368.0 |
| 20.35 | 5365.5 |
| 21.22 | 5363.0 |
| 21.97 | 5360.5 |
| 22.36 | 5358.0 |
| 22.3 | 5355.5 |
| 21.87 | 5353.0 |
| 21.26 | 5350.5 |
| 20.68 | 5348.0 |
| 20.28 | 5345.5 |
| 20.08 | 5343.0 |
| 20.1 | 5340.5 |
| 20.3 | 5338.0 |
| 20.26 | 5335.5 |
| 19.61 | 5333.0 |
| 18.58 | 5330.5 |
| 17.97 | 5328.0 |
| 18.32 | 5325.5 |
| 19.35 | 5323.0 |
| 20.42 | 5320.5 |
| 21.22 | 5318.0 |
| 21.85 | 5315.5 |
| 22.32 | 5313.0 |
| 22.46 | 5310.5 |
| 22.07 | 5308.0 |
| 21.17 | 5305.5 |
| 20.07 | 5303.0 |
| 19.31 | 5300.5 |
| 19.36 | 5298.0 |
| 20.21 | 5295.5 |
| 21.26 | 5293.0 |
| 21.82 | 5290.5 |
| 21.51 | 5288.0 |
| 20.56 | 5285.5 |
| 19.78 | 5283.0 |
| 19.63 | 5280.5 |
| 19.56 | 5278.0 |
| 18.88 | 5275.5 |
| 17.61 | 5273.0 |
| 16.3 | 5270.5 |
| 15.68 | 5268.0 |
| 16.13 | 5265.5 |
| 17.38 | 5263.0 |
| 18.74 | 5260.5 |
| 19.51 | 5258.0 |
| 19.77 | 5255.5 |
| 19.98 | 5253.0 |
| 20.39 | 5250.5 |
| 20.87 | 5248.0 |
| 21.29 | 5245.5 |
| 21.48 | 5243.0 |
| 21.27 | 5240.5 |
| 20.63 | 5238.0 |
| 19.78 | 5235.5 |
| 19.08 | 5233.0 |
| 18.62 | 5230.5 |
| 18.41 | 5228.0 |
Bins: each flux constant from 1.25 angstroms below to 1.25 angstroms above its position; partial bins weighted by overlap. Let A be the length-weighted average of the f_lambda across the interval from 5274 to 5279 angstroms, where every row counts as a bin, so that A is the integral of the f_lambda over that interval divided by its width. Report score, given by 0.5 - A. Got -18.6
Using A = 19.1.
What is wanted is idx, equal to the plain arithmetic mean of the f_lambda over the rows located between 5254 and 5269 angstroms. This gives 17.9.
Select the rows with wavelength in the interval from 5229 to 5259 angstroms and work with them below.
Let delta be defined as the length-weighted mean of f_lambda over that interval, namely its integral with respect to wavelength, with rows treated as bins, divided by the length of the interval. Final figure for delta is 20.2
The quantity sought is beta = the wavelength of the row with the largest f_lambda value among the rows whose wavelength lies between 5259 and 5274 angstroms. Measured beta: 5260.5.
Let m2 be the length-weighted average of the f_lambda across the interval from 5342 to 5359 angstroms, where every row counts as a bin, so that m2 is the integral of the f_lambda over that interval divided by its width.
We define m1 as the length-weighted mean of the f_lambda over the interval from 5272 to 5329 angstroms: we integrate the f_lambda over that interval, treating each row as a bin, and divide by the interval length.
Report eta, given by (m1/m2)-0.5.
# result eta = 0.46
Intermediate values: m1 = 20.3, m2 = 21.3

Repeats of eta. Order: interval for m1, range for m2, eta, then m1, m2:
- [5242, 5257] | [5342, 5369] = 0.48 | 20.6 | 21.1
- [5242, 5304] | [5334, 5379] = 0.44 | 19.5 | 20.7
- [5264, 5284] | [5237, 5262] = 0.38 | 17.9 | 20.4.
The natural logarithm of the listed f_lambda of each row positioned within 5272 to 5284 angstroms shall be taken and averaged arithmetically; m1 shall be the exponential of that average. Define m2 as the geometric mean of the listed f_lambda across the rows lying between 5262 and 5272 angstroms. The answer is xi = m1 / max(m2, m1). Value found 1.00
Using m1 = 19.1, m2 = 16.4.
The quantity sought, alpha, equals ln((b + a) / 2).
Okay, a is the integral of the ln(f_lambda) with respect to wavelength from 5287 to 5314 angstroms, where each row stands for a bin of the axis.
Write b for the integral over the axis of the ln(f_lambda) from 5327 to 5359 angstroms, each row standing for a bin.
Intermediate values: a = 82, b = 96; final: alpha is 4.49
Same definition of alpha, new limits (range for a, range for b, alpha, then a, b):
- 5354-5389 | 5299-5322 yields 4.48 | 106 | 70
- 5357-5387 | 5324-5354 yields 4.50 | 91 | 90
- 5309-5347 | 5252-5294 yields 4.78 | 114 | 124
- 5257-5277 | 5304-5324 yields 4.08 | 57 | 61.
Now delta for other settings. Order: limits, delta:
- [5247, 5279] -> 18.5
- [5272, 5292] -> 20.0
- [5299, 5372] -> 20.6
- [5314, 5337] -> 19.8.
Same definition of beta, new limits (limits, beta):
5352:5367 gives 5358.0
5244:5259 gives 5245.5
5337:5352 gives 5350.5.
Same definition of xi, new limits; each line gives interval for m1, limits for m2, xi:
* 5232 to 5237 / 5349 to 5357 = 0.89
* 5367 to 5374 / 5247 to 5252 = 0.95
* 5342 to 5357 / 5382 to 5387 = 0.99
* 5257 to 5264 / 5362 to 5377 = 0.92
